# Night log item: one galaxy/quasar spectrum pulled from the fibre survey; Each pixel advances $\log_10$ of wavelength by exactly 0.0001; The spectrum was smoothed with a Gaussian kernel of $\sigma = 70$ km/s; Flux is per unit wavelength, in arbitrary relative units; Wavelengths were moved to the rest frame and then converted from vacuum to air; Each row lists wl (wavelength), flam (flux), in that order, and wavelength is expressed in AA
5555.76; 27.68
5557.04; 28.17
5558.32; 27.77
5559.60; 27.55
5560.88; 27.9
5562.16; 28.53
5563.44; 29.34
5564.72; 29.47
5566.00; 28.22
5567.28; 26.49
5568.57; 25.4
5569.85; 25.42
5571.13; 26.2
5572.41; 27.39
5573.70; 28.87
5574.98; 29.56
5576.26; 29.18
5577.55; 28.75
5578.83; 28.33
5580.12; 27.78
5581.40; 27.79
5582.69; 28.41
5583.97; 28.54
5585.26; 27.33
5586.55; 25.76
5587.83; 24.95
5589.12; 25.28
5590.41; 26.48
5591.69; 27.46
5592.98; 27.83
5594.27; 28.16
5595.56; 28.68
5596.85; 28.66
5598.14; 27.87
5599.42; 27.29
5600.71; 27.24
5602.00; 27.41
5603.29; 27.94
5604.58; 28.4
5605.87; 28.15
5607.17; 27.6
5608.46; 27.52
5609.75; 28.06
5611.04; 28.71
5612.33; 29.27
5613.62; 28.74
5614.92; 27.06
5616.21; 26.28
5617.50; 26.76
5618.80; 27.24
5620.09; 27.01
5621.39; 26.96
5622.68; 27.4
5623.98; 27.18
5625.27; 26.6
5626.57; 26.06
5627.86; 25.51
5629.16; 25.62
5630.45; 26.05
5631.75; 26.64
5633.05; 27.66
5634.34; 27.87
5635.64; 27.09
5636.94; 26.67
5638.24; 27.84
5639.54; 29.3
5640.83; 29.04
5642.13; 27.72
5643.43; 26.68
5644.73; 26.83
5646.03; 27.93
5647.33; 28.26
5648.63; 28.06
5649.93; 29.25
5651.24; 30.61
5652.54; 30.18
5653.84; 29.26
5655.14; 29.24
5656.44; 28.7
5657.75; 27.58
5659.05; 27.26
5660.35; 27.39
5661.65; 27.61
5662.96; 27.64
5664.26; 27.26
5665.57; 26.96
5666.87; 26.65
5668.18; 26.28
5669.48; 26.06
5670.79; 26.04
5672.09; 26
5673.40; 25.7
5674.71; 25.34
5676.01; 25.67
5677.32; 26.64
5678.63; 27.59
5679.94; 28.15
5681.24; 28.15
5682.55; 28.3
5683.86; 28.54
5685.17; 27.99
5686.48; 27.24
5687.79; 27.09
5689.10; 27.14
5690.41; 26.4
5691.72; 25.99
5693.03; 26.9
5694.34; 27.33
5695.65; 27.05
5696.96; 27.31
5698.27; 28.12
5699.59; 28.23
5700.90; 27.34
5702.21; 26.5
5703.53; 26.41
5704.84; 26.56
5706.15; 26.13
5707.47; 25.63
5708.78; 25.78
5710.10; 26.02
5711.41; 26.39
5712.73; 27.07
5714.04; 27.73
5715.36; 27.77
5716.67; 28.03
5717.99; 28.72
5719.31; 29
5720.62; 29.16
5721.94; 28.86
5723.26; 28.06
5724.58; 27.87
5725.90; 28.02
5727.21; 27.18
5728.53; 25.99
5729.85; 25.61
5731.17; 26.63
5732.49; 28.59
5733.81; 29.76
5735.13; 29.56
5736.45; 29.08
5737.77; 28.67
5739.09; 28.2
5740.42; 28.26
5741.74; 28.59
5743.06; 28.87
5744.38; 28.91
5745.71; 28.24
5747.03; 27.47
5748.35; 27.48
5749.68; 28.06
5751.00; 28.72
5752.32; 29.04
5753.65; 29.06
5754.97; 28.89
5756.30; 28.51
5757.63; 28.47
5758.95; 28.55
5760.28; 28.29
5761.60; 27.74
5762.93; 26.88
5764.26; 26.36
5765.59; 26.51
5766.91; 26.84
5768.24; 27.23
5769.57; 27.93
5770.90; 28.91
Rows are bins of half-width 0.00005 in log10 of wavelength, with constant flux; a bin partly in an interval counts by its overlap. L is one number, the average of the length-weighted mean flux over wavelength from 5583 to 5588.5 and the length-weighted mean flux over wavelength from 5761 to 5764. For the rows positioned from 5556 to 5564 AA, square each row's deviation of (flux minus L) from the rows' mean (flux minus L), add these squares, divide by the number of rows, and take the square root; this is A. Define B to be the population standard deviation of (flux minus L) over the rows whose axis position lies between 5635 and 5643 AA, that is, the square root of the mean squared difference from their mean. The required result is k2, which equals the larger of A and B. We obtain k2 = 0.95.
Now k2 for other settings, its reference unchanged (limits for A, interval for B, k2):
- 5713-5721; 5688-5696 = 0.58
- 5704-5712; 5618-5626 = 0.32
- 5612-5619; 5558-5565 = 1.08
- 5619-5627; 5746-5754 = 0.67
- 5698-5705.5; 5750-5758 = 0.76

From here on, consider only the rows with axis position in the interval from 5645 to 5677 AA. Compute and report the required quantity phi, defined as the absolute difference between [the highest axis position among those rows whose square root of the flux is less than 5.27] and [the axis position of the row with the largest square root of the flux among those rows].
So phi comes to 24.8 AA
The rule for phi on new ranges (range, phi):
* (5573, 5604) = 27.0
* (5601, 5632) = 19.4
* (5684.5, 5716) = 15.8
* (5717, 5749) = 14.5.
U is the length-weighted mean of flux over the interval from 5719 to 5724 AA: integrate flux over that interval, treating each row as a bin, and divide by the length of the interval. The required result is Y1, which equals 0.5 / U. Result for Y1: 0.0174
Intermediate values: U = 28.7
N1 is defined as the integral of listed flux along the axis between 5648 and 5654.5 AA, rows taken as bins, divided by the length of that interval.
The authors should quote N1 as 29.5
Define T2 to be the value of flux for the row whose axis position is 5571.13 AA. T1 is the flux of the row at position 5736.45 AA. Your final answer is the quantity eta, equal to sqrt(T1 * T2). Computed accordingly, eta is 27.6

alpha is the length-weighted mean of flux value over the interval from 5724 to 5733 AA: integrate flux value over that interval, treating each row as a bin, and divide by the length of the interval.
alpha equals 27.1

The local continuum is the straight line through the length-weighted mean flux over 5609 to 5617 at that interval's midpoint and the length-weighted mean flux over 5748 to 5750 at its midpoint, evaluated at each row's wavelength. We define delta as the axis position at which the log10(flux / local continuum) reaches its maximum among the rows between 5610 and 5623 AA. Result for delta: 5612.33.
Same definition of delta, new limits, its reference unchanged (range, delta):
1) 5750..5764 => 5753.65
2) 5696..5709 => 5699.59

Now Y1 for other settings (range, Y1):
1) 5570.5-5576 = 0.0178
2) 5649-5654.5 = 0.0168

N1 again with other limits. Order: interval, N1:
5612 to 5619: 27.5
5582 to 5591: 26.7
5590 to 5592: 27.0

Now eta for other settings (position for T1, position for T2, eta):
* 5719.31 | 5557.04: 28.6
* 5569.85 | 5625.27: 26.0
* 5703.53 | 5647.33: 27.3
